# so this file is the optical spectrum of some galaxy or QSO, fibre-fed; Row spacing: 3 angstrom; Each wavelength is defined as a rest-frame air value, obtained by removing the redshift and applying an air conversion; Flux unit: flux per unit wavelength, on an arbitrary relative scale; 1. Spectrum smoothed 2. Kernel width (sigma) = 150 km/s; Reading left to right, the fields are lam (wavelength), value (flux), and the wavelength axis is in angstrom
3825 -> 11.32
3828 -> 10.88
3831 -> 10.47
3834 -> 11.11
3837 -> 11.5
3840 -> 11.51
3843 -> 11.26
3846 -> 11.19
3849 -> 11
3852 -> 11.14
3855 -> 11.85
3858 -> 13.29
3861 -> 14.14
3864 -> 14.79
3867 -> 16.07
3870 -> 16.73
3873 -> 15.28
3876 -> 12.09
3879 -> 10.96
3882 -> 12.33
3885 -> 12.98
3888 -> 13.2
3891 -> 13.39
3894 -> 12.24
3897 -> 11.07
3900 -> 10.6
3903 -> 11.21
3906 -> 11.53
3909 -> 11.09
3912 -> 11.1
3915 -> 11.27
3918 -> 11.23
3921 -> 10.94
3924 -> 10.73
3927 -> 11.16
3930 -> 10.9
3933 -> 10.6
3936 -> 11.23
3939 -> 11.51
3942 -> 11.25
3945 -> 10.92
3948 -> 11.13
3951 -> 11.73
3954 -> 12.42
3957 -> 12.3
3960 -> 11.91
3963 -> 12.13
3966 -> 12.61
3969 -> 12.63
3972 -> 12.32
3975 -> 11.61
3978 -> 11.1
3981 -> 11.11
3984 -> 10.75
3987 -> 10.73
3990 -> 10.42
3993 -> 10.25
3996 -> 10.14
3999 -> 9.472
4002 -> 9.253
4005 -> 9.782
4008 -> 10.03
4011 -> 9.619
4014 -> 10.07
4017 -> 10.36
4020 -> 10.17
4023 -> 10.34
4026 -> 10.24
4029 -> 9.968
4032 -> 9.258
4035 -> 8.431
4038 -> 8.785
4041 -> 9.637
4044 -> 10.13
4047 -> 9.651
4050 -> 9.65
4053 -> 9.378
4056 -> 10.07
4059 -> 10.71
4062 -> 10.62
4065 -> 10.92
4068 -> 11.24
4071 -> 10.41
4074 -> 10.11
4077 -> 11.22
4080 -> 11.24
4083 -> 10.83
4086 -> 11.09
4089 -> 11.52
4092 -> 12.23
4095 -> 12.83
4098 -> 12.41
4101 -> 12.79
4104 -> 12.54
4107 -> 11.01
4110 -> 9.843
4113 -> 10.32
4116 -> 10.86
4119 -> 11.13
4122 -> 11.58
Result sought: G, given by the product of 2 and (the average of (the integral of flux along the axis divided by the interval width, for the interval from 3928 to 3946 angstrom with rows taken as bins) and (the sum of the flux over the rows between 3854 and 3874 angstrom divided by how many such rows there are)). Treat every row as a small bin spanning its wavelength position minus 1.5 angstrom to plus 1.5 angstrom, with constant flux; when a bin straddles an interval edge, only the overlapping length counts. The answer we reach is 25.7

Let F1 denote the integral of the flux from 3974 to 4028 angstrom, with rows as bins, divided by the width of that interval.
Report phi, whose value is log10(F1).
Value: 1.01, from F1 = 10.3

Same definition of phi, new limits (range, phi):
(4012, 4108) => 1.03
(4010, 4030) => 1.01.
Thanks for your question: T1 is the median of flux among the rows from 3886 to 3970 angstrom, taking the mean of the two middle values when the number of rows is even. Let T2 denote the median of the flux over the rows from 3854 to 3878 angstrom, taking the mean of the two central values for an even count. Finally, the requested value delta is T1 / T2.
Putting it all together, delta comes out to 0.78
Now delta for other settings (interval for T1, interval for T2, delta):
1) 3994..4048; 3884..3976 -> 0.88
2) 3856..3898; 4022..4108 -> 1.25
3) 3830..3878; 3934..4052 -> 1.13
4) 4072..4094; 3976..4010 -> 1.09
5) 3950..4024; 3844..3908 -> 0.88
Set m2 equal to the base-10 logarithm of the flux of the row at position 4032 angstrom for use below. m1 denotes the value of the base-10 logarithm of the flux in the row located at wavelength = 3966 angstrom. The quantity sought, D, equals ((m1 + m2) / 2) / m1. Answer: 0.94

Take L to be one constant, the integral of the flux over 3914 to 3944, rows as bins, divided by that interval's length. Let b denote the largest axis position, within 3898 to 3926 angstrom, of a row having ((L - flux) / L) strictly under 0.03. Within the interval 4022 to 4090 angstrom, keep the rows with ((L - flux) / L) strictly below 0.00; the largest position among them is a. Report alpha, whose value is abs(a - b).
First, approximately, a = 4089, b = 3921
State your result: 168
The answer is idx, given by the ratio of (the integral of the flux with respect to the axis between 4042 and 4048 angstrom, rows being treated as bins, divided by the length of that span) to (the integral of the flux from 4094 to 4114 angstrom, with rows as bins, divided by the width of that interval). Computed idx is 0.85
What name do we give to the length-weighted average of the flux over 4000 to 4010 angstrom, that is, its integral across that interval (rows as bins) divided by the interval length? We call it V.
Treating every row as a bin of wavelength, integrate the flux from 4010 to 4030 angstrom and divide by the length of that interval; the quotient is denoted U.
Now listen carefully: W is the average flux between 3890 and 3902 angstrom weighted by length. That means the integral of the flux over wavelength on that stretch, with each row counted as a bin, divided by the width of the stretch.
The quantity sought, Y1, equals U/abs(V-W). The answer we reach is 5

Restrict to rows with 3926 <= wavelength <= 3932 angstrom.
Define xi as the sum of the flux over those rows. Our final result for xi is 22.1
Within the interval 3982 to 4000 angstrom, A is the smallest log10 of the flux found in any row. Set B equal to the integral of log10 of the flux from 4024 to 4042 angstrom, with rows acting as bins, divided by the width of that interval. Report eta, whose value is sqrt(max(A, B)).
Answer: 0.99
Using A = 0.98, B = 0.97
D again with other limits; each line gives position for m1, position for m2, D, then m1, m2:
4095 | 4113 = 0.96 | 1.11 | 1.01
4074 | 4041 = 0.99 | 1.00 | 0.98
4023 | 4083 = 1.01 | 1.01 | 1.03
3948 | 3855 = 1.01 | 1.05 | 1.07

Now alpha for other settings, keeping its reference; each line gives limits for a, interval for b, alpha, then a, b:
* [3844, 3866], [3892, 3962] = 96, 3864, 3960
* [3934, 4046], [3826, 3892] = 90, 3981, 3891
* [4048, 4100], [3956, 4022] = 114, 4098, 3984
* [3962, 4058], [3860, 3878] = 105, 3981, 3876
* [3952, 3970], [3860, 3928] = 42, 3969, 3927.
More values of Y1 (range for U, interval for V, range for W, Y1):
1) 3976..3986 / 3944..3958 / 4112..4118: 10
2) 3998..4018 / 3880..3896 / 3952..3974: 24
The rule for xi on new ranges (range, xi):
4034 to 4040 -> 17.2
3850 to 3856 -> 23.0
